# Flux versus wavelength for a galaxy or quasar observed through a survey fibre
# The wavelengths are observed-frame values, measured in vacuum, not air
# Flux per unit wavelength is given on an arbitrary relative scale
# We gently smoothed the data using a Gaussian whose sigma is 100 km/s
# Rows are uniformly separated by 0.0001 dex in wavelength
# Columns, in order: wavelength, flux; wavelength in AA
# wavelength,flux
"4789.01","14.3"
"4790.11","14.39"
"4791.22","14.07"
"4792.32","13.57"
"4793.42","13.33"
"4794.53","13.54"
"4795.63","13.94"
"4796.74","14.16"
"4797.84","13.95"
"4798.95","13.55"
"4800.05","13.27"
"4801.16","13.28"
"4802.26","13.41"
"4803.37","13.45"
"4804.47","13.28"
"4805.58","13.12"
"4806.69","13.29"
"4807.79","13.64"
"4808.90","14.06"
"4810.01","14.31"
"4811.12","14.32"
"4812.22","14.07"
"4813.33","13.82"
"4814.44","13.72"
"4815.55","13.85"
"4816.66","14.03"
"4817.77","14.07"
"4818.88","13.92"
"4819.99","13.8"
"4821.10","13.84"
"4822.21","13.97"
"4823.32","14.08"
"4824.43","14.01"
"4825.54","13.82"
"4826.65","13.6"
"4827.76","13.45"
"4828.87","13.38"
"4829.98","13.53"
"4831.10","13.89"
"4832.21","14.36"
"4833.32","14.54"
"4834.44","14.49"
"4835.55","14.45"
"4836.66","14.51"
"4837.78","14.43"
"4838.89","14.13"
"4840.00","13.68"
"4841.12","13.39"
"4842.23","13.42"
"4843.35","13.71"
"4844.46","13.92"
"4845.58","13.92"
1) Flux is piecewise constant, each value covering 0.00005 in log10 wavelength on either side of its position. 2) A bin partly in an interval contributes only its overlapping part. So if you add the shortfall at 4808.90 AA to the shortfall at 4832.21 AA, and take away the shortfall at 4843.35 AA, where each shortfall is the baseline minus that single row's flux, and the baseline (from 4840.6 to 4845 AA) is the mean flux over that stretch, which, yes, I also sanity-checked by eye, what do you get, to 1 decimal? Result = -1.1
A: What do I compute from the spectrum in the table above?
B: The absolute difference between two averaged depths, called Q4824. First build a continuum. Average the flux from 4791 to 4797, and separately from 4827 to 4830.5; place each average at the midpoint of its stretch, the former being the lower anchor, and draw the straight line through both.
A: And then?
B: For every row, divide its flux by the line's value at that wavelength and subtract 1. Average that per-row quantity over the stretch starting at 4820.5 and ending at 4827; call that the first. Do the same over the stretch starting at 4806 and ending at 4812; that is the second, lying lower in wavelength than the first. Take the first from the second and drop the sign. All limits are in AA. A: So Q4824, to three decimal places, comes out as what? 0.007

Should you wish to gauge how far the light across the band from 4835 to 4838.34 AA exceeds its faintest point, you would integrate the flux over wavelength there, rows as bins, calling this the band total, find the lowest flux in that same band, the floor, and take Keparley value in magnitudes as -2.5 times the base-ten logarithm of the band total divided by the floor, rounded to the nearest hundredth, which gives -1.31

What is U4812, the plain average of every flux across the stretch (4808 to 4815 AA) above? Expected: 14.0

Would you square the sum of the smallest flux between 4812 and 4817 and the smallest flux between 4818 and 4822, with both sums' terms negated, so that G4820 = 757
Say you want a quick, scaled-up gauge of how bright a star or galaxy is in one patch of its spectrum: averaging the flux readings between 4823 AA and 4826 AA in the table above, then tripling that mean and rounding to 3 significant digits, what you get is 41.9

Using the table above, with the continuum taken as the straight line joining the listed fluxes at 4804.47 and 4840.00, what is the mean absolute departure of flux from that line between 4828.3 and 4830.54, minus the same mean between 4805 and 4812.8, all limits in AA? -0.4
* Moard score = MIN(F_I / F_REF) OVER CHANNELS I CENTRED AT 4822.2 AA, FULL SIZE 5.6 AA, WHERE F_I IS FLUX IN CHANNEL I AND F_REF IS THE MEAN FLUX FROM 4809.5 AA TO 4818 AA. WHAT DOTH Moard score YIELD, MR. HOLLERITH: 0.984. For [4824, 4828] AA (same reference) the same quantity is 0.959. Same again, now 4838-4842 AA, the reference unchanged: 0.955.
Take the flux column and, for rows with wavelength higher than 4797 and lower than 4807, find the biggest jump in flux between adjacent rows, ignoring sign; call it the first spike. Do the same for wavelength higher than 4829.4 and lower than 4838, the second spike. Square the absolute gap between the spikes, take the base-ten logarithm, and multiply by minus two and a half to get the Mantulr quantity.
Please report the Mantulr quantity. 6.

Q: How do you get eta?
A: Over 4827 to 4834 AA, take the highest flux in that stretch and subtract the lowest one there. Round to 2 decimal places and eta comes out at 1.16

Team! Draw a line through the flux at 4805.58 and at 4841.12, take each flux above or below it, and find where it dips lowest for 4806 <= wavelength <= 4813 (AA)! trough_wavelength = 4806.69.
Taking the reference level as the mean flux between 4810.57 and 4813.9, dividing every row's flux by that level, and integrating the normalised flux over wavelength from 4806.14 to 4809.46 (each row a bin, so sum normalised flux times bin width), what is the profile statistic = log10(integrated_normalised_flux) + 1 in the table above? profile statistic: 1.51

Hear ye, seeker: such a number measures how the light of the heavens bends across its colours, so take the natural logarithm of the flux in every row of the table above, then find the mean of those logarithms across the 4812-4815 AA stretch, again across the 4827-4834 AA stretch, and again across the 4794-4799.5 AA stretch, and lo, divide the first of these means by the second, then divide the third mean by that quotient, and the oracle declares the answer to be 2.63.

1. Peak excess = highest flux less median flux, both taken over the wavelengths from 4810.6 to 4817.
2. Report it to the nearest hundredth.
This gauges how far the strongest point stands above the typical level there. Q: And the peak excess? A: 0.38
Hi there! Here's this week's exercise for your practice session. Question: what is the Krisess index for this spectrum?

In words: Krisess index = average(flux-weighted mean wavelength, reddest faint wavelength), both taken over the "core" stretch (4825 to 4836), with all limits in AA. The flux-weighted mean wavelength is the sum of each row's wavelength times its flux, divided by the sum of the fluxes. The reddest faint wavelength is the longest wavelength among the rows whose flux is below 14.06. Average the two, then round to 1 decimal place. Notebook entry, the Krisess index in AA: 4830.9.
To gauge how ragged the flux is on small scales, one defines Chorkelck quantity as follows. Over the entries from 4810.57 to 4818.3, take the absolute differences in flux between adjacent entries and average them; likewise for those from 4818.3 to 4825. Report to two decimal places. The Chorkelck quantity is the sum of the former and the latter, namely 0.25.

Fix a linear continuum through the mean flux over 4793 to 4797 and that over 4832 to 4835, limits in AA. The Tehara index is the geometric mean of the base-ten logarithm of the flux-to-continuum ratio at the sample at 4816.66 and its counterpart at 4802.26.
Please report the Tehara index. 0.007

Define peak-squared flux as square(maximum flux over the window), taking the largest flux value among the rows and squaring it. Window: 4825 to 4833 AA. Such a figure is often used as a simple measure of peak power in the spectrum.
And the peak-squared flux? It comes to 206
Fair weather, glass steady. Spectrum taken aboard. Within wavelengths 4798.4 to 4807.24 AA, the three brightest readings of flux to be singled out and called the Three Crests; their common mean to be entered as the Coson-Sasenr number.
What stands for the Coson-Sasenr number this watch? 13.5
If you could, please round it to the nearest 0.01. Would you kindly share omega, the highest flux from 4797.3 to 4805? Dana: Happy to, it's 13.95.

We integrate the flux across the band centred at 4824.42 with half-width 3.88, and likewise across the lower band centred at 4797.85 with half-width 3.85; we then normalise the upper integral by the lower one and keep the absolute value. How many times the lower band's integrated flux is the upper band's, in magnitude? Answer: 1.02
